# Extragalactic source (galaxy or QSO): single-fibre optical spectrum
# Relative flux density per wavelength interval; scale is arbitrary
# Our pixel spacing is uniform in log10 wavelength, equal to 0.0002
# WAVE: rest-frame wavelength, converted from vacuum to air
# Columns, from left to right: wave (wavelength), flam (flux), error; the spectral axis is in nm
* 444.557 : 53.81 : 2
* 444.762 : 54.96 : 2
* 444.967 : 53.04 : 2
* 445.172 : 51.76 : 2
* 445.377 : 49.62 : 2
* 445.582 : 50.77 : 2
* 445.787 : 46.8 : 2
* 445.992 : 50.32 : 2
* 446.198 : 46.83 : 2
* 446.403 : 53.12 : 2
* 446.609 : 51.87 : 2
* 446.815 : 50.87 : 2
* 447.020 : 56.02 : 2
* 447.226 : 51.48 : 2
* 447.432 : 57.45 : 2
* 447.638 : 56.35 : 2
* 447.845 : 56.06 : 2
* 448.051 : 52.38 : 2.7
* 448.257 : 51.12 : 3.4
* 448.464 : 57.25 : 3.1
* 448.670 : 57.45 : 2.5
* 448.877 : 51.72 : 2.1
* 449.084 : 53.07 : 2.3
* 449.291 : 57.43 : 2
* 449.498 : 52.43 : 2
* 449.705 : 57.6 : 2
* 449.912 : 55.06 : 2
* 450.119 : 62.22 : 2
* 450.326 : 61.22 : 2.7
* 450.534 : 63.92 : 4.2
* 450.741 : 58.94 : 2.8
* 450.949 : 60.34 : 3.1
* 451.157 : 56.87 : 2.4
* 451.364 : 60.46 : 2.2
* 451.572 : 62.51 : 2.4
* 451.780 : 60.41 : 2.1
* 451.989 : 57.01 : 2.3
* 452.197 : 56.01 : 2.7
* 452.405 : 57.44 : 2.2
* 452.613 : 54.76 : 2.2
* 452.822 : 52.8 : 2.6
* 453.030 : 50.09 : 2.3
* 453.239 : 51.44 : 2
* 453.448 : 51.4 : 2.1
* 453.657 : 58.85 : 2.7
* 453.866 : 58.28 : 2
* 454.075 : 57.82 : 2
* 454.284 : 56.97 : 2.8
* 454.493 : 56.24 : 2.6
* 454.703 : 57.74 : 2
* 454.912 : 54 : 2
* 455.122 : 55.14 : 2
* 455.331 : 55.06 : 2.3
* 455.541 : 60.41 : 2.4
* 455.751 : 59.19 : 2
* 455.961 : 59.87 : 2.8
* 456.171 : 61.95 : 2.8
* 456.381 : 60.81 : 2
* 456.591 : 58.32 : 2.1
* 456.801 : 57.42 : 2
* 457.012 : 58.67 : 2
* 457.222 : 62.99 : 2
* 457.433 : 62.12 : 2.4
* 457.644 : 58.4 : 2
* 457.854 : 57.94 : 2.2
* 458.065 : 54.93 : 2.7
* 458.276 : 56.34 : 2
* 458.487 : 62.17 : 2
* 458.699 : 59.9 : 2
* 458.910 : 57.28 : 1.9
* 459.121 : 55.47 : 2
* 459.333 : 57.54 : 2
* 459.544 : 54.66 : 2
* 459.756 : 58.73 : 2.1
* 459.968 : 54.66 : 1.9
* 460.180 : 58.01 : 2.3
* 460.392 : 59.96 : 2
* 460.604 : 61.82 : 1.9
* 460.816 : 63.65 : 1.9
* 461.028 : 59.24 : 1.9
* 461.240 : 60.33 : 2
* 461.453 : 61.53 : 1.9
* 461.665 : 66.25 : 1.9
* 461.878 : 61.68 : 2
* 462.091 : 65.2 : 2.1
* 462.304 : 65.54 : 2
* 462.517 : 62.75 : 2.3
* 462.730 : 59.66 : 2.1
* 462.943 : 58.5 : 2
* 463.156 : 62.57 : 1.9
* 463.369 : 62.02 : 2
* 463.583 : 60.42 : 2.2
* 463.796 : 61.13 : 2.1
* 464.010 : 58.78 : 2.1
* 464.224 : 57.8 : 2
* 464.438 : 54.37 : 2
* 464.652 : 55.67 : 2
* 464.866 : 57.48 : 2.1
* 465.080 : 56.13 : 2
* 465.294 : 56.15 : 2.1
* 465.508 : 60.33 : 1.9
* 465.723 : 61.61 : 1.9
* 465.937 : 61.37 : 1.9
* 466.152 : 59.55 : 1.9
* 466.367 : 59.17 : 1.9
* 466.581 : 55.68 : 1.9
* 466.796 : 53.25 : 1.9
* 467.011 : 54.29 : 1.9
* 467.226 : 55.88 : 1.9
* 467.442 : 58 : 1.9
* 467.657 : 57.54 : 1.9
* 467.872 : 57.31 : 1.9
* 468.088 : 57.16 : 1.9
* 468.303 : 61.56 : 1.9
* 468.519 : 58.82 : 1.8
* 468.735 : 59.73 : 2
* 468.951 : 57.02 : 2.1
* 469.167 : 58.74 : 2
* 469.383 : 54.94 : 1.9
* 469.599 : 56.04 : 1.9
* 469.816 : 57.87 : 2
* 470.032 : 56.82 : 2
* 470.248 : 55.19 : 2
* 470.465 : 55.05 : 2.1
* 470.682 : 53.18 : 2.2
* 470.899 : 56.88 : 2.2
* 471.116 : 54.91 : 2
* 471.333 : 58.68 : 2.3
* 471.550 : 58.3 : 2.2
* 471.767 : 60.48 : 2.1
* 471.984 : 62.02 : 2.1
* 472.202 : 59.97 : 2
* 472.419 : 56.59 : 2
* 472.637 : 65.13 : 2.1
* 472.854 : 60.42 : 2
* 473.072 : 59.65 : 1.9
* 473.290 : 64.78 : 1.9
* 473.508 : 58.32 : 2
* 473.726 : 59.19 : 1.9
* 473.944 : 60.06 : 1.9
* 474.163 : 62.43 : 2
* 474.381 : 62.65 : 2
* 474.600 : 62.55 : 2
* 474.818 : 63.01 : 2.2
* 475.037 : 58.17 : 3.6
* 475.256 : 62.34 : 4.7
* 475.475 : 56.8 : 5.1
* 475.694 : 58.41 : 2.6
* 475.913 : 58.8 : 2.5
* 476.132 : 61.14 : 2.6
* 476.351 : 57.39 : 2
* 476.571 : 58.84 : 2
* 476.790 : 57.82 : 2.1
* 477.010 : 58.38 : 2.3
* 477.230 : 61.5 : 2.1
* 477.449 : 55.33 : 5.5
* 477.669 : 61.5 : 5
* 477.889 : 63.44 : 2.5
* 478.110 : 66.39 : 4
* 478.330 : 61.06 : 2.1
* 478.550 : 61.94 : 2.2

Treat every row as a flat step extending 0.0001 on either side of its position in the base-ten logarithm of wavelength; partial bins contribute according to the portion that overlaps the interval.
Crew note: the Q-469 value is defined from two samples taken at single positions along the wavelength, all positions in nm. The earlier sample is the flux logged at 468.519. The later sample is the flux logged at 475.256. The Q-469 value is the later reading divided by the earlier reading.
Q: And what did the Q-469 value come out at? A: 1.06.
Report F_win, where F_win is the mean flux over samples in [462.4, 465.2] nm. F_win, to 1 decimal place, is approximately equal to 59.0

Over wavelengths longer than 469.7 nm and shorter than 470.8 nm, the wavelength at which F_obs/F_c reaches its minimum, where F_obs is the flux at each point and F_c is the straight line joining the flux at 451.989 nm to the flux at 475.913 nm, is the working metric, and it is 470.682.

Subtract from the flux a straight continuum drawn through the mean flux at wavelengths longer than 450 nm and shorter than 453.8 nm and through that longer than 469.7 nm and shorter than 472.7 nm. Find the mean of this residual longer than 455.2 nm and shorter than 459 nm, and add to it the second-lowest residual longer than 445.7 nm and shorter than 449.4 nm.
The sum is -9.3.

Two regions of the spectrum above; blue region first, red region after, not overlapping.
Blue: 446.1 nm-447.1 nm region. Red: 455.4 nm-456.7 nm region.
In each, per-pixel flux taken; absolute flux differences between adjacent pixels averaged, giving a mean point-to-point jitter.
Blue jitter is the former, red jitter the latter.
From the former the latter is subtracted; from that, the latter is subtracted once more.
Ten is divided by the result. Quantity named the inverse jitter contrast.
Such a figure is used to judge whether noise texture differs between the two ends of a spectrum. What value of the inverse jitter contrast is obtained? 26.4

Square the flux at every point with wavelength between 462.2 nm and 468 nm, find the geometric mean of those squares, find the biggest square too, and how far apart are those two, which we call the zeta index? 867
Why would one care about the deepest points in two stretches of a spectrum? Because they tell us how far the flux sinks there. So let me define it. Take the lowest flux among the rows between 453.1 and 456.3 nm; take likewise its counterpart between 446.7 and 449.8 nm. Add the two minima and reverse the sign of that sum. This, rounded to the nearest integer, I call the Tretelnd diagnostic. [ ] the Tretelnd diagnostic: -102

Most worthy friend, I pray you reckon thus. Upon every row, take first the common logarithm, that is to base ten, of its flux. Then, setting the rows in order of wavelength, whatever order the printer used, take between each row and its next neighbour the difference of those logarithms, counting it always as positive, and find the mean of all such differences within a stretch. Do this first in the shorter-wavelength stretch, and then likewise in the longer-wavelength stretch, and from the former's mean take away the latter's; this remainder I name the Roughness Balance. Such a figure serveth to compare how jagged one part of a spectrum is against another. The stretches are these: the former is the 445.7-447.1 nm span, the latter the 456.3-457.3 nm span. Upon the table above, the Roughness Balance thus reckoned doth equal 0.013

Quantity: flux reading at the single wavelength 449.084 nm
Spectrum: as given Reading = 53.07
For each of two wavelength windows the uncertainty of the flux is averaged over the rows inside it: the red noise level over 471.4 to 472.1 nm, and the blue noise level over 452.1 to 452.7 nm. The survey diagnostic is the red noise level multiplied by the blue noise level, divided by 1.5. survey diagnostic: 3.4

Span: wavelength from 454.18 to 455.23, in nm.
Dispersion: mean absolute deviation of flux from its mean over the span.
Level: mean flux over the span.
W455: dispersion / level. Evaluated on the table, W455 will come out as 0.021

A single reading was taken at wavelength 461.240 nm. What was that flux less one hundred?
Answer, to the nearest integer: -40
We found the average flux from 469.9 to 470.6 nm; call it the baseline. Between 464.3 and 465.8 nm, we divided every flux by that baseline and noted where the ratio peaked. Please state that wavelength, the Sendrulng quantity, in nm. 465.723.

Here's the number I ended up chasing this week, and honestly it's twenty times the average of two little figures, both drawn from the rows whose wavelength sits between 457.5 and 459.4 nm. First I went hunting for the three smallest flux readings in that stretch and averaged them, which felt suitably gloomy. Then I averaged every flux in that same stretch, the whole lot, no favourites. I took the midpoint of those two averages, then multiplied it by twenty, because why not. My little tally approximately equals 1134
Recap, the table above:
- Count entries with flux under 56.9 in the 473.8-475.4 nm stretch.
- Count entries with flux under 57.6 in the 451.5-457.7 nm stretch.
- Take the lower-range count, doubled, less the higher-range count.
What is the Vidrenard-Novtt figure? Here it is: 28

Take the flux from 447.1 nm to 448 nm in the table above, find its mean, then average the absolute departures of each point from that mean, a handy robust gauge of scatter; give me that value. 1.9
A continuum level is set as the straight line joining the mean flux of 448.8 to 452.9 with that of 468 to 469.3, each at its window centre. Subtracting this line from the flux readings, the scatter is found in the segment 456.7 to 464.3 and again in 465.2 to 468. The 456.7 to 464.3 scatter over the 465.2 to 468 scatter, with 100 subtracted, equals -98.9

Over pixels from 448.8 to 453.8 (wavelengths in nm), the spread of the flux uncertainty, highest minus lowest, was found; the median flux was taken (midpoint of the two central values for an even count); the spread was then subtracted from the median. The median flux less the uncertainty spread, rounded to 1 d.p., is 55.0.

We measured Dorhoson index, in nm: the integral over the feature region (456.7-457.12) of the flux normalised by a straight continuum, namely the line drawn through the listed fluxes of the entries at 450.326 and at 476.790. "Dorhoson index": 0.40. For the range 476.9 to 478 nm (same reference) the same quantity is 1.14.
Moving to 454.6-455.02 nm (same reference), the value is 0.39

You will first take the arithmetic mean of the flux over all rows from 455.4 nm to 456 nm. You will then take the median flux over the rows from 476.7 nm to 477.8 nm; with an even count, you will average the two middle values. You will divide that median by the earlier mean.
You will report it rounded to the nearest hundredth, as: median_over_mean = 0.98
